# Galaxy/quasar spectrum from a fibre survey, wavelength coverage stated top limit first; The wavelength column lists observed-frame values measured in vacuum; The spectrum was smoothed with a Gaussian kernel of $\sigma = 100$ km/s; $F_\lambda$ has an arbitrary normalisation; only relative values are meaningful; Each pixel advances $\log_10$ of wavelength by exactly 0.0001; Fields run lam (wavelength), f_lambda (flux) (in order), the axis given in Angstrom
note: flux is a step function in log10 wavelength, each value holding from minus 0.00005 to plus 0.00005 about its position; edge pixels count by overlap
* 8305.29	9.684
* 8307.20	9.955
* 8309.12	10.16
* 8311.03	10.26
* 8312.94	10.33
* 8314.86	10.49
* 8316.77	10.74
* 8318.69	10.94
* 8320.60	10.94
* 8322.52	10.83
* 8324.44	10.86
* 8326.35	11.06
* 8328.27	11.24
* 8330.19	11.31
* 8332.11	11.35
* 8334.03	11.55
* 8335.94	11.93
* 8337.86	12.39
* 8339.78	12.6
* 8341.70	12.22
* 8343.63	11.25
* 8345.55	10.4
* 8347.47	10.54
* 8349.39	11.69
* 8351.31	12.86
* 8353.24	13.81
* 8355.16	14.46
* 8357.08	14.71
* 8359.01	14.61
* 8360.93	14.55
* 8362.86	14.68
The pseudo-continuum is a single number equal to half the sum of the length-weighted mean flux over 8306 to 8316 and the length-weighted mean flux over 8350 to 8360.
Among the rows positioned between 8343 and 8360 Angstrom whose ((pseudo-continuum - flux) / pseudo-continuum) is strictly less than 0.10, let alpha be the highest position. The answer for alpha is 8359.01 Angstrom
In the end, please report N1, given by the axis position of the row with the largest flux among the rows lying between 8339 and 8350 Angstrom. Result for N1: 8339.78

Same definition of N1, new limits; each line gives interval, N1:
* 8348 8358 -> 8357.08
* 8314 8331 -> 8330.19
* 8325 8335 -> 8334.03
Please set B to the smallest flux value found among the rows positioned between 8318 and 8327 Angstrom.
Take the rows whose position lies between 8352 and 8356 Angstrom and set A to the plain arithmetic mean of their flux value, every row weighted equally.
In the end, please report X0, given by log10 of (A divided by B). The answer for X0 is 0.116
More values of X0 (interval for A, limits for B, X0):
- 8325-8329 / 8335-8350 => 0.030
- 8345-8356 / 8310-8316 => 0.079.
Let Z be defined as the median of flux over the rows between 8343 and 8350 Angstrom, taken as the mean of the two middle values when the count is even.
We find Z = 10.9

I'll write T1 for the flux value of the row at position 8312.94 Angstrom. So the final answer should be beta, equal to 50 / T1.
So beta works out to 4.8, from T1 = 10.33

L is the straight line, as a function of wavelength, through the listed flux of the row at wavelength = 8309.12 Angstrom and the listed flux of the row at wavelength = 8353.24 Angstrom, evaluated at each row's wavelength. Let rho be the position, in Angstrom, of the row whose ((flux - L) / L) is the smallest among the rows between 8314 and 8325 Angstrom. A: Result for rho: 8324.44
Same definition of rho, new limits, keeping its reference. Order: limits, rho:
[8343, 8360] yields 8345.55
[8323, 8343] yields 8332.11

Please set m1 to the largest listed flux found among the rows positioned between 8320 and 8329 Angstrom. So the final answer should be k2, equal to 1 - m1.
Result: -10.2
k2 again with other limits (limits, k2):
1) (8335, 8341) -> -11.6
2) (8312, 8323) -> -9.9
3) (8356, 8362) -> -13.7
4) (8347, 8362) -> -13.7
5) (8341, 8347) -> -11.2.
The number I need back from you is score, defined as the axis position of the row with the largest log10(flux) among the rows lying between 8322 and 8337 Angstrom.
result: 8335.94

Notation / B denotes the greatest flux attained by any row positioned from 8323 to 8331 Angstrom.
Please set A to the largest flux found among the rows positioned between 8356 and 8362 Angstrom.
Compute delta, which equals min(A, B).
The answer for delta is 11.3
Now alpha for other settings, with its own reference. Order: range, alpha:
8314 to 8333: 8332.11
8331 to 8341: 8339.78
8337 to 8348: 8343.63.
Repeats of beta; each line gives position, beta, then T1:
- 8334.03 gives 4.3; 11.55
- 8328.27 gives 4.4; 11.24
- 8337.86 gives 4.0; 12.39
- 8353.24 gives 3.6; 13.81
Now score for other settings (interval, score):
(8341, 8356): 8355.16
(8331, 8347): 8339.78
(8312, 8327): 8326.35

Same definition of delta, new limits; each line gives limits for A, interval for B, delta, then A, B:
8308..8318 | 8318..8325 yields 10.7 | 10.74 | 10.94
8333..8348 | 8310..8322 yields 10.9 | 12.6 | 10.94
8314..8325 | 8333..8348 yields 10.9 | 10.94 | 12.6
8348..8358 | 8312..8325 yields 10.9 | 14.71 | 10.94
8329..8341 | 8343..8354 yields 12.6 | 12.6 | 13.81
